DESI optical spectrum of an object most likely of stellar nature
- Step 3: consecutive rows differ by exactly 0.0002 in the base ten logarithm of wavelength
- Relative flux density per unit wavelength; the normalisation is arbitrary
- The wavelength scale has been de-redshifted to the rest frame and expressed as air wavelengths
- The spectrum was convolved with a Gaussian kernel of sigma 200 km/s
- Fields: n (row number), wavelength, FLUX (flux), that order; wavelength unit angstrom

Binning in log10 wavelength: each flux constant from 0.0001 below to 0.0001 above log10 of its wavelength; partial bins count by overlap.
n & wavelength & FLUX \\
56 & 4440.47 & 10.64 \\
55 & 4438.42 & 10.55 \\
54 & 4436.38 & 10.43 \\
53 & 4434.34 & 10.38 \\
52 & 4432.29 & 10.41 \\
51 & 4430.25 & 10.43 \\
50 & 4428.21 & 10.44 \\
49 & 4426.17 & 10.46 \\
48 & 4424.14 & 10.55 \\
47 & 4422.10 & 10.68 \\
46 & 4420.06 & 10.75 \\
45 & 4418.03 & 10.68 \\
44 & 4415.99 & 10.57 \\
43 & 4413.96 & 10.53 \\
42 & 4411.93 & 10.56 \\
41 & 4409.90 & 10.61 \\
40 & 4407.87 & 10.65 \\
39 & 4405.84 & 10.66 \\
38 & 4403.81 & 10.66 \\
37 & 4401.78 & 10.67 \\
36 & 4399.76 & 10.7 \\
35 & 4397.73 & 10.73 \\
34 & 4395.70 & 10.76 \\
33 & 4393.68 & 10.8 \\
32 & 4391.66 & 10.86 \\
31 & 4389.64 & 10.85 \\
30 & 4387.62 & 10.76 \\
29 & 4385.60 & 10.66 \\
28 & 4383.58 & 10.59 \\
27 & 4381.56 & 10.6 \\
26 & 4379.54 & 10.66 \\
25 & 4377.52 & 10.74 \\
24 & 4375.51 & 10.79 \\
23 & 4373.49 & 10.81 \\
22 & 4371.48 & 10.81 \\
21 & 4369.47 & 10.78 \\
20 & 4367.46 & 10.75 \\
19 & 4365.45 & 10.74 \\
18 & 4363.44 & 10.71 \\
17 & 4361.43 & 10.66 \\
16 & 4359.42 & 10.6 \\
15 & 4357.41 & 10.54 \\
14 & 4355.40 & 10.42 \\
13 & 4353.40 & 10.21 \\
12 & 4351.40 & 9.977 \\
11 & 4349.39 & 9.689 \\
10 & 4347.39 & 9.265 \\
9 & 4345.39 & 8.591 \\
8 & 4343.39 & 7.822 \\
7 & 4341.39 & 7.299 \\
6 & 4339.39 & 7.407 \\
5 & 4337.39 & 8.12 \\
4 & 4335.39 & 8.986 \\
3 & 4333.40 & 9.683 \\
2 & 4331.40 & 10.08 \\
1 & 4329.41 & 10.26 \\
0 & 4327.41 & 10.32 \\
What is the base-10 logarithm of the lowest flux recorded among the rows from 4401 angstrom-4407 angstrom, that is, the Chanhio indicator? 1.03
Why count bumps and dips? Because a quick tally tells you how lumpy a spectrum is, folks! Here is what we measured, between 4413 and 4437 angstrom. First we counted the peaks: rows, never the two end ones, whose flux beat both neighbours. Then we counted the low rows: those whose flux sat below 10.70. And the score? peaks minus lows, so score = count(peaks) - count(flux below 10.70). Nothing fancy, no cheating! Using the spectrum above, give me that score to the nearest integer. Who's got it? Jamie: -10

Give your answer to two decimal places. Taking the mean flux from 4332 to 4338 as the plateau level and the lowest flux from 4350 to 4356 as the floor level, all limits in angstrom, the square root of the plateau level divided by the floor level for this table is 0.95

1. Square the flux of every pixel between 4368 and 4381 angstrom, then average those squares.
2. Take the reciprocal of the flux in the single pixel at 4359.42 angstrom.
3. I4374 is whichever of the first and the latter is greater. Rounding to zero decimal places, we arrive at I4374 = 116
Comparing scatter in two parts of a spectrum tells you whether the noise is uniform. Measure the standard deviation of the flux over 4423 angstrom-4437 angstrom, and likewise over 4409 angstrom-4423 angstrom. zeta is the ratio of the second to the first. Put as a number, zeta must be 1.5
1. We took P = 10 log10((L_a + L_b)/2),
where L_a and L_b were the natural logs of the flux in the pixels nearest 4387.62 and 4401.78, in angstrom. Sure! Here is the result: 3.75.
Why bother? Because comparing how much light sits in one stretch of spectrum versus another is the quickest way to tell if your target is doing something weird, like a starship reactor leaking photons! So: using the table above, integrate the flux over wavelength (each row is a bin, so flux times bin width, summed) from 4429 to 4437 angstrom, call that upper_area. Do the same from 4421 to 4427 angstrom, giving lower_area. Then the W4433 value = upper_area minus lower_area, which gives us 20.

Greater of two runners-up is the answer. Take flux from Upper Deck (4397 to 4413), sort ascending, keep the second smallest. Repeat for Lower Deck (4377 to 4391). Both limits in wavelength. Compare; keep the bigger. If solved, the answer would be 10.6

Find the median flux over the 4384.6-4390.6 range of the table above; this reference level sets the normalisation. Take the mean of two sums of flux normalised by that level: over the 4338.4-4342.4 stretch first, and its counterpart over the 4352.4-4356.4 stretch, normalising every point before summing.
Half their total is 1.64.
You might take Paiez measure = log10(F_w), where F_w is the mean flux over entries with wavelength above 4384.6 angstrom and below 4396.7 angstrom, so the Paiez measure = 1.03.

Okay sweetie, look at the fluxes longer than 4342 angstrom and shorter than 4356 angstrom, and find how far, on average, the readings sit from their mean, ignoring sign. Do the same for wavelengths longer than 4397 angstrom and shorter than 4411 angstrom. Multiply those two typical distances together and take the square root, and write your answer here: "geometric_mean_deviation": 0.14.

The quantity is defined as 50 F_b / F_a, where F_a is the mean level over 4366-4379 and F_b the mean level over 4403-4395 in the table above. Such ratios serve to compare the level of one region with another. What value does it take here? 50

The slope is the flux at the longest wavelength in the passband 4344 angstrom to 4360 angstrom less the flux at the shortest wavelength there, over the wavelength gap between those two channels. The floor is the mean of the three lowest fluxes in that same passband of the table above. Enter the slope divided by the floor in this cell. 0.0156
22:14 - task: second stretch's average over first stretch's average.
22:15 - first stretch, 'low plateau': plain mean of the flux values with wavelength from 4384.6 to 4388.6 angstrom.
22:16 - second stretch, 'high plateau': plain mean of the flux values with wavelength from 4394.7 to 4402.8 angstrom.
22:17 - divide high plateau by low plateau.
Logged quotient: 1.00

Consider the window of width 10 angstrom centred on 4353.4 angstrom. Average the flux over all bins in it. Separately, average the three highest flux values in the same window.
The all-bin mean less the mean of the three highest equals -0.22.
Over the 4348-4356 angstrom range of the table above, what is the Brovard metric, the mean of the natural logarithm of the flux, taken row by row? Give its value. 2.31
